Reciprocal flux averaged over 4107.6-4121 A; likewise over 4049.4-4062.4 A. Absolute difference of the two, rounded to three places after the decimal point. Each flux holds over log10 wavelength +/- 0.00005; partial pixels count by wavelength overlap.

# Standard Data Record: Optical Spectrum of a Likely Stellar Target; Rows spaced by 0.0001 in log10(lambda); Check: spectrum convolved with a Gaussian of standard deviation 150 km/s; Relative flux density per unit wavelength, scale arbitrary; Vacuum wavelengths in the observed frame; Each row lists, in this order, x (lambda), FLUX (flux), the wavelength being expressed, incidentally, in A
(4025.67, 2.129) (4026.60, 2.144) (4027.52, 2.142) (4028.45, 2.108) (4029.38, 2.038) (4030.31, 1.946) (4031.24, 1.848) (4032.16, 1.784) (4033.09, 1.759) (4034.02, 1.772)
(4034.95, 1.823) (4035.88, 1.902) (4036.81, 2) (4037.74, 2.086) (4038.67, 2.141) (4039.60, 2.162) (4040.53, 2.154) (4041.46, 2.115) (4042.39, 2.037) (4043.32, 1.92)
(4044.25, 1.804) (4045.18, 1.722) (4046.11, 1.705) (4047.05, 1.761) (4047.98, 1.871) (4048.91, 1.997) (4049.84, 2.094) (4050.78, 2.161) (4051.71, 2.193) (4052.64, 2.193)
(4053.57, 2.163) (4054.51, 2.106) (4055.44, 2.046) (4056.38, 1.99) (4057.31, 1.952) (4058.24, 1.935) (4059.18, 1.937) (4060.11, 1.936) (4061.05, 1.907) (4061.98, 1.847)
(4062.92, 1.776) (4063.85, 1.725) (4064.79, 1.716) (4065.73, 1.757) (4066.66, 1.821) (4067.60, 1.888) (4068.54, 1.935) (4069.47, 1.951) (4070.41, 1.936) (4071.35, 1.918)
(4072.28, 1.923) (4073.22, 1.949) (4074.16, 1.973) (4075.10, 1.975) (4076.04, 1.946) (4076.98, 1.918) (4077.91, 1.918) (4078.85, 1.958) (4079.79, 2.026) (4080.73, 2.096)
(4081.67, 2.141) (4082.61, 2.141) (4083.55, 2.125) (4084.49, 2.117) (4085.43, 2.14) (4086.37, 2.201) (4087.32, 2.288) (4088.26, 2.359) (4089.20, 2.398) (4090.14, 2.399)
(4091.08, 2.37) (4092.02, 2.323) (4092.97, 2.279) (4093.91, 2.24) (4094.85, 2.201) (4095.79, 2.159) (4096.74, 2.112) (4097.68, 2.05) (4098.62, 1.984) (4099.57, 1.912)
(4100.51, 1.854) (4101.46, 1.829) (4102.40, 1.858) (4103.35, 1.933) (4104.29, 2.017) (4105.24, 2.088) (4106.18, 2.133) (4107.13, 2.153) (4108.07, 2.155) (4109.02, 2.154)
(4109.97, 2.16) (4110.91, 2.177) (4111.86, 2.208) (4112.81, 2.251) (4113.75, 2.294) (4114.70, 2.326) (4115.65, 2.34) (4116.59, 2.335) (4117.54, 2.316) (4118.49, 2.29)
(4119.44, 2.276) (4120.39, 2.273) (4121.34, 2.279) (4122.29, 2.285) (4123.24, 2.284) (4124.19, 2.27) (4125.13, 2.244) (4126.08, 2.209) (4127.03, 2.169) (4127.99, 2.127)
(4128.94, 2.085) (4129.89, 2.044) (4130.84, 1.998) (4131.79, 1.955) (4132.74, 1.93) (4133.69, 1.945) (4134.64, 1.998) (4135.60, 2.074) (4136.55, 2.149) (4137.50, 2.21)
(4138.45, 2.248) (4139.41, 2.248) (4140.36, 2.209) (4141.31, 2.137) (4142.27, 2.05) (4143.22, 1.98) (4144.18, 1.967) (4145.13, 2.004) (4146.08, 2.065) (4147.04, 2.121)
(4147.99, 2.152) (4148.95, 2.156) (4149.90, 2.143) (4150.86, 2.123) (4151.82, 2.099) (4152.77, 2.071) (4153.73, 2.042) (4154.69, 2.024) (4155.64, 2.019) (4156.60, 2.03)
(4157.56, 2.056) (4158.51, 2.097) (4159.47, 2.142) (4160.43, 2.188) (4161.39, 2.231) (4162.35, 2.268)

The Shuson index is 0.049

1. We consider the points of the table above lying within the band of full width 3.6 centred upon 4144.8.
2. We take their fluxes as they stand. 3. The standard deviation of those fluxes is 0.04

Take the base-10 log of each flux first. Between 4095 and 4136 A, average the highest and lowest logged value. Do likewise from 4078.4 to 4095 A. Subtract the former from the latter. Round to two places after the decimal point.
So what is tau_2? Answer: 0.02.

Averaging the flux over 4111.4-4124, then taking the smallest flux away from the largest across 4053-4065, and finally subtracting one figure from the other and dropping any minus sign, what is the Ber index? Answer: 1.84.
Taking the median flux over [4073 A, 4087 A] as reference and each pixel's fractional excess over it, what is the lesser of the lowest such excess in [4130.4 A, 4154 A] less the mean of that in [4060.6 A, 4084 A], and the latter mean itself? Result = -0.047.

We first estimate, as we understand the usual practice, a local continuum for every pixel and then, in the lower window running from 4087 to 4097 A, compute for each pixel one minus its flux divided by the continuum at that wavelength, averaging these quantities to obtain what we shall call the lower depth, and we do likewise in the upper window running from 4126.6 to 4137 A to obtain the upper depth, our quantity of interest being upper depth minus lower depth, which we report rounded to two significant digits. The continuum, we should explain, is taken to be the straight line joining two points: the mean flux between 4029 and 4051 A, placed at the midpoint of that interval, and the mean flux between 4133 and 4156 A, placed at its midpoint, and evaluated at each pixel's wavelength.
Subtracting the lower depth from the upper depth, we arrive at 0.15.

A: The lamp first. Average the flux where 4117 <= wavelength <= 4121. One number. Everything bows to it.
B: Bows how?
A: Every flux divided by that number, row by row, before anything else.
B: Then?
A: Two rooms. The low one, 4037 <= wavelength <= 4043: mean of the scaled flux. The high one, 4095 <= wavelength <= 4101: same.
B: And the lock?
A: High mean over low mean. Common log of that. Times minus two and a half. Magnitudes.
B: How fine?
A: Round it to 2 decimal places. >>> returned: 0.05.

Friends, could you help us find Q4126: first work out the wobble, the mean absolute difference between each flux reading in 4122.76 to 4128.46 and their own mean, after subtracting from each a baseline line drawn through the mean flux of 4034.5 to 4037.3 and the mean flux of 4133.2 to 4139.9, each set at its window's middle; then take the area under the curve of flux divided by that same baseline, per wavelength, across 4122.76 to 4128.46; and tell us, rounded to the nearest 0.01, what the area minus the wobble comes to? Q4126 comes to 5.96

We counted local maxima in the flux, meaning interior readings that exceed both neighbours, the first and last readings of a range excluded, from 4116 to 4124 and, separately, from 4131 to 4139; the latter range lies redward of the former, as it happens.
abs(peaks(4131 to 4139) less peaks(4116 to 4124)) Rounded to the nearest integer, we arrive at 1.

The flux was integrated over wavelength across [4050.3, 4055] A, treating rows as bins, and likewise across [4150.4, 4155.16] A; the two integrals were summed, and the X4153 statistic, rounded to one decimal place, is 20.0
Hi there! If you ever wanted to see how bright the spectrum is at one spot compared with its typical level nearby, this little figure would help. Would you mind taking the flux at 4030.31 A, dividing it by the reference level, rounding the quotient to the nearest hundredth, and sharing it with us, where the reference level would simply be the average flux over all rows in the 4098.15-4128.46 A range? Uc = 0.90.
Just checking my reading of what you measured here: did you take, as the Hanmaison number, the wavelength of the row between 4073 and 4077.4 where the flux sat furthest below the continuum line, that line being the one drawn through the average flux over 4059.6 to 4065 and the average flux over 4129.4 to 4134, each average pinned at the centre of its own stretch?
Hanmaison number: 4076.98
